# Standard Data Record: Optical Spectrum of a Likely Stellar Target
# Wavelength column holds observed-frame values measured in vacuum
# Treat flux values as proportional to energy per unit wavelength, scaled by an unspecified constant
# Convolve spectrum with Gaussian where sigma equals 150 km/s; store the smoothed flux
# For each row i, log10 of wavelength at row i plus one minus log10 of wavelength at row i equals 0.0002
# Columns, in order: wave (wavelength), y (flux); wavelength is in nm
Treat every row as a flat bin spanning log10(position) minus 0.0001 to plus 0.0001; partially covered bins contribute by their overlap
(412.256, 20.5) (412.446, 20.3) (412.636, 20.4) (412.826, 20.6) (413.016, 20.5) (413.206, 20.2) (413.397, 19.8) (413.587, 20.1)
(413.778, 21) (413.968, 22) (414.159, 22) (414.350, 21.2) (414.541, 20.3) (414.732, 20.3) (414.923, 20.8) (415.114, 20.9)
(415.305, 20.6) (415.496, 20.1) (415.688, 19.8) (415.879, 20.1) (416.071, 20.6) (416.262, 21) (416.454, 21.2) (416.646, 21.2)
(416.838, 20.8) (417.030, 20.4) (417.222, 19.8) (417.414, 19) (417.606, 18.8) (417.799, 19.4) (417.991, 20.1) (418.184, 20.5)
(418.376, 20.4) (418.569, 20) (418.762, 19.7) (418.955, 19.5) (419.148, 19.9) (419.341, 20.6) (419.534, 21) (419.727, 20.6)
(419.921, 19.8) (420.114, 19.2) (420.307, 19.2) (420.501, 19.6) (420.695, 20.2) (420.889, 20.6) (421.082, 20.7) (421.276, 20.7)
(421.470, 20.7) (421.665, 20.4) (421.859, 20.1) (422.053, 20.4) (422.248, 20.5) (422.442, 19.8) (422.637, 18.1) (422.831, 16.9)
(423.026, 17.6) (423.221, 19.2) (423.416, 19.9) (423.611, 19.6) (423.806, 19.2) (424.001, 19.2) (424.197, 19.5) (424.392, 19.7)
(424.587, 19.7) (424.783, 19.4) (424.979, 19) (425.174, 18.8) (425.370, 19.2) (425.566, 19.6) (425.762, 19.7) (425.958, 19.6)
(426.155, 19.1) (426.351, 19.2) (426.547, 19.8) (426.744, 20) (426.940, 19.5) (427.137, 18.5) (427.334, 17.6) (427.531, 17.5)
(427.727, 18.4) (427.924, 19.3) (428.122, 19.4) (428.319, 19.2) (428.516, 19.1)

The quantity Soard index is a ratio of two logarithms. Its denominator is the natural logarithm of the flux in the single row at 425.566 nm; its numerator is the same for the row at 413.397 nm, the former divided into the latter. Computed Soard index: 1.00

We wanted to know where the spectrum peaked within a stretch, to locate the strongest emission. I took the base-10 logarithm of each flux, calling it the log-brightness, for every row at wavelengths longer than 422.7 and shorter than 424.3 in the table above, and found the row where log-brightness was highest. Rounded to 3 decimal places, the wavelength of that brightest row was 423.416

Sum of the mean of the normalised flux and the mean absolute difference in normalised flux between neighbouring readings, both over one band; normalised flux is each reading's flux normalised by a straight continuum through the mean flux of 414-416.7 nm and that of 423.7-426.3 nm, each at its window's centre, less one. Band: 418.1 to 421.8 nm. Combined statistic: 0.022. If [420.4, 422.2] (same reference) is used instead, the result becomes 0.038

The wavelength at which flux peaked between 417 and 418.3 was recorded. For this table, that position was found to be 418.184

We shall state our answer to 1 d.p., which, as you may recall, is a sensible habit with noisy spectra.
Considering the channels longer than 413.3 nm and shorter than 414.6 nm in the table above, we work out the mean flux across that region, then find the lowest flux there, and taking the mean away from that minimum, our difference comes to -1.1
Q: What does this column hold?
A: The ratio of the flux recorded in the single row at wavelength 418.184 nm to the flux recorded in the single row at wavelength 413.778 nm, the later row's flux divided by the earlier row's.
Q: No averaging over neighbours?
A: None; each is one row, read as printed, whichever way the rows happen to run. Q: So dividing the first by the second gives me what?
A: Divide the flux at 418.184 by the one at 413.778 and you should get 0.98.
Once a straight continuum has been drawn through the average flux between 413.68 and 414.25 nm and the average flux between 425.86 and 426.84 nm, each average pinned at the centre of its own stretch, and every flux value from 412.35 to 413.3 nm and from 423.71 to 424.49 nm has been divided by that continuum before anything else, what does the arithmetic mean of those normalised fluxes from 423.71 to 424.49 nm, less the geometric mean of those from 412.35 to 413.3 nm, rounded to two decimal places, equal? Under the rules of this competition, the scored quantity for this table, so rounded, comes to 0.04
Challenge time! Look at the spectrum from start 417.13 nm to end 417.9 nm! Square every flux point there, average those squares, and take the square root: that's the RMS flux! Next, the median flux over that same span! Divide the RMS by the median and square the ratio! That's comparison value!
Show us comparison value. 1.006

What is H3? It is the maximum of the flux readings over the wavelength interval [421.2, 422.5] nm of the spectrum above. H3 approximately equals 20.7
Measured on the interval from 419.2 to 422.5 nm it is 21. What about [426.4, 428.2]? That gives 20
